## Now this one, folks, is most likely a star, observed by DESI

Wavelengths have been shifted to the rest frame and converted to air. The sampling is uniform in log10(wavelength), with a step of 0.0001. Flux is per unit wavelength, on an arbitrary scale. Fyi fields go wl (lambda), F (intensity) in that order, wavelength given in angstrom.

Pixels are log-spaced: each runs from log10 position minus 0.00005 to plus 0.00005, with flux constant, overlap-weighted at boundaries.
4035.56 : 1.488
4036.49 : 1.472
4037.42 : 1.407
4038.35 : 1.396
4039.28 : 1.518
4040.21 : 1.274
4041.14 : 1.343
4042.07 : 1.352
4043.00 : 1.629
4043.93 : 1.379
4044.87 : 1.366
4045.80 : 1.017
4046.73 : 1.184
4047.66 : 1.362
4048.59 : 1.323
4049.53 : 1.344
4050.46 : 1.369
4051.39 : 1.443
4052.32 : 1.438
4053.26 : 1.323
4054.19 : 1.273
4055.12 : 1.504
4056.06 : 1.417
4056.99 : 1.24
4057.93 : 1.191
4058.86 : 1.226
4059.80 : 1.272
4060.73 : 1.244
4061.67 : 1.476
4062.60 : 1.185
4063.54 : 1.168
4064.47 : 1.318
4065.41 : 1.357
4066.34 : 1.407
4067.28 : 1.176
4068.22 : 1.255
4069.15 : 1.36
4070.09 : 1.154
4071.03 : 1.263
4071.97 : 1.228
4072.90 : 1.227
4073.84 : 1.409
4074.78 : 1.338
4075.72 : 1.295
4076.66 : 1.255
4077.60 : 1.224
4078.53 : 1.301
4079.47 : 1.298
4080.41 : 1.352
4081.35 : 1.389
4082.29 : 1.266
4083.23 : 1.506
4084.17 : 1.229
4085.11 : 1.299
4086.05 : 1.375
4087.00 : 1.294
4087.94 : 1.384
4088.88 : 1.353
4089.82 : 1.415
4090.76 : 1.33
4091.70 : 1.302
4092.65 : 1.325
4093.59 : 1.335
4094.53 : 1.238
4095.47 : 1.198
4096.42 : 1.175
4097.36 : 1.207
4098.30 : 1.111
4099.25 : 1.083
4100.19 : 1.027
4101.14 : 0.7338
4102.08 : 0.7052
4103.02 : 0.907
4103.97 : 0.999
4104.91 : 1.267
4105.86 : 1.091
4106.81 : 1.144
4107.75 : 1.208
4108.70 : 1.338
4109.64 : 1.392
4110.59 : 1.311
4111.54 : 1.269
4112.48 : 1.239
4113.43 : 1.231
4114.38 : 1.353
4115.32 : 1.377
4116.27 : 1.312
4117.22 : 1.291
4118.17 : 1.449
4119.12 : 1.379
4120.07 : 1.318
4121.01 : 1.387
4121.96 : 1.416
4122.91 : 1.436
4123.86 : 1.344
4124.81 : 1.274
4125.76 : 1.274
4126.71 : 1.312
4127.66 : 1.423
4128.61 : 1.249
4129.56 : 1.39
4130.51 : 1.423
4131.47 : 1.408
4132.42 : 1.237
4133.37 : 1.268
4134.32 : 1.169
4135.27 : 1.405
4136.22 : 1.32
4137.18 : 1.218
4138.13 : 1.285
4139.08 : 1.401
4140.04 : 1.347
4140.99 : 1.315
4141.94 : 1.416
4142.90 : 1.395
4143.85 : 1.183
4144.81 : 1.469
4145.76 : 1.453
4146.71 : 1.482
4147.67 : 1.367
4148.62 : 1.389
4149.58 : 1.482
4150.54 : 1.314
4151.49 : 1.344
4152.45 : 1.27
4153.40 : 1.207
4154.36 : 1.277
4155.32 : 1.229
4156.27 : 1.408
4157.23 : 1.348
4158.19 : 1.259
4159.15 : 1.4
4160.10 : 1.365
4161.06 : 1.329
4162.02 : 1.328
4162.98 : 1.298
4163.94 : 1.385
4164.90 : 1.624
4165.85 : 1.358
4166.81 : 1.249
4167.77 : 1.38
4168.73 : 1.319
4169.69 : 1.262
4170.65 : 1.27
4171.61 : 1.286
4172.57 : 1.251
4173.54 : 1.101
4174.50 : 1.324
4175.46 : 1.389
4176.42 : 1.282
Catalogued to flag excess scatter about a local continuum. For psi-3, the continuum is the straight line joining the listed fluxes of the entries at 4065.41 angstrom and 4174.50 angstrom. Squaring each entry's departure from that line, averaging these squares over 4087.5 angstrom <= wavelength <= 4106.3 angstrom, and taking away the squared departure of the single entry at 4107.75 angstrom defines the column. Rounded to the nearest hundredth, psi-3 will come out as 0.06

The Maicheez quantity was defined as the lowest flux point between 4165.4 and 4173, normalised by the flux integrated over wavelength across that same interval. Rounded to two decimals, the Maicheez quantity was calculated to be 0.13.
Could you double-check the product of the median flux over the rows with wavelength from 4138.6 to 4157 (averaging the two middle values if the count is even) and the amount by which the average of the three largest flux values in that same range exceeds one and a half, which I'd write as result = -0.031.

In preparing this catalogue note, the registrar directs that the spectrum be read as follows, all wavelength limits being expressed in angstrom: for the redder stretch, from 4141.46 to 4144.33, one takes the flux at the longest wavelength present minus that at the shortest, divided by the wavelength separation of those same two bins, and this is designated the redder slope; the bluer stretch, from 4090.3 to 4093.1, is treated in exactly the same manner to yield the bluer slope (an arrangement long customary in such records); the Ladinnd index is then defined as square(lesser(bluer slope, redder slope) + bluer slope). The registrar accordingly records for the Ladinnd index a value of 0.0155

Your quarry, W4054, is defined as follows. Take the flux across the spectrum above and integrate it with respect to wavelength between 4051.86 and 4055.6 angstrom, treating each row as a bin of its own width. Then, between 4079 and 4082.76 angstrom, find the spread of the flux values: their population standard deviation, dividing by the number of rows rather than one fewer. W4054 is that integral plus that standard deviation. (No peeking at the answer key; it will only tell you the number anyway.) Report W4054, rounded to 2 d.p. 5.22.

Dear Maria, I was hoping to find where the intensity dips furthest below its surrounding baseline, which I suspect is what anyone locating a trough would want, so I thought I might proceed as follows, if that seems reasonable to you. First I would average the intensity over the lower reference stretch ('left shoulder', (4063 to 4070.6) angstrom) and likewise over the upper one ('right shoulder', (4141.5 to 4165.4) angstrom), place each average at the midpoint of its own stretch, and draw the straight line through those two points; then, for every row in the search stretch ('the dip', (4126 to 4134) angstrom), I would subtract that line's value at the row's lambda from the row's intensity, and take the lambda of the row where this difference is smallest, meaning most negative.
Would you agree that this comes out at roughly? 4132.42 angstrom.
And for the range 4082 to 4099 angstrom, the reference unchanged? 4098.30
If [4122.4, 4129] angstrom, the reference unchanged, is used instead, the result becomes 4128.61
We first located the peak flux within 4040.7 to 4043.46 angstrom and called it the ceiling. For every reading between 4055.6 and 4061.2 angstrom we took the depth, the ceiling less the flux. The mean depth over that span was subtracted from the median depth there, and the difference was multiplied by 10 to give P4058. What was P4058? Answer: 0.23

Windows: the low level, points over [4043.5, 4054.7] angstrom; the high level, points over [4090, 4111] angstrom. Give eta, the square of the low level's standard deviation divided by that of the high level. 0.4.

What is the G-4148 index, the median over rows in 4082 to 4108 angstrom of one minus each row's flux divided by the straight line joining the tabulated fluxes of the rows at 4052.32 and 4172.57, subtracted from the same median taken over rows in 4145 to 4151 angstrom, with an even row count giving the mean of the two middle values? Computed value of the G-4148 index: -0.20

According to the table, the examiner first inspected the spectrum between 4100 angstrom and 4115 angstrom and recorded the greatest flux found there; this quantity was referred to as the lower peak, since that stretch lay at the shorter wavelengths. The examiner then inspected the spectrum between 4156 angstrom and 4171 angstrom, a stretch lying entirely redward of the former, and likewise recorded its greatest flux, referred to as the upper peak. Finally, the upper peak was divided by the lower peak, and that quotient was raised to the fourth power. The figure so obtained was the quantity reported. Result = 1.85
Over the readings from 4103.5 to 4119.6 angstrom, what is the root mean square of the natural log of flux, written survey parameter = 0.255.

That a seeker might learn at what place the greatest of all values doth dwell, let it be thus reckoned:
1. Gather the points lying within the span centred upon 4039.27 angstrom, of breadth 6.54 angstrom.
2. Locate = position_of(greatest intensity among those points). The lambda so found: 4039.28 angstrom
